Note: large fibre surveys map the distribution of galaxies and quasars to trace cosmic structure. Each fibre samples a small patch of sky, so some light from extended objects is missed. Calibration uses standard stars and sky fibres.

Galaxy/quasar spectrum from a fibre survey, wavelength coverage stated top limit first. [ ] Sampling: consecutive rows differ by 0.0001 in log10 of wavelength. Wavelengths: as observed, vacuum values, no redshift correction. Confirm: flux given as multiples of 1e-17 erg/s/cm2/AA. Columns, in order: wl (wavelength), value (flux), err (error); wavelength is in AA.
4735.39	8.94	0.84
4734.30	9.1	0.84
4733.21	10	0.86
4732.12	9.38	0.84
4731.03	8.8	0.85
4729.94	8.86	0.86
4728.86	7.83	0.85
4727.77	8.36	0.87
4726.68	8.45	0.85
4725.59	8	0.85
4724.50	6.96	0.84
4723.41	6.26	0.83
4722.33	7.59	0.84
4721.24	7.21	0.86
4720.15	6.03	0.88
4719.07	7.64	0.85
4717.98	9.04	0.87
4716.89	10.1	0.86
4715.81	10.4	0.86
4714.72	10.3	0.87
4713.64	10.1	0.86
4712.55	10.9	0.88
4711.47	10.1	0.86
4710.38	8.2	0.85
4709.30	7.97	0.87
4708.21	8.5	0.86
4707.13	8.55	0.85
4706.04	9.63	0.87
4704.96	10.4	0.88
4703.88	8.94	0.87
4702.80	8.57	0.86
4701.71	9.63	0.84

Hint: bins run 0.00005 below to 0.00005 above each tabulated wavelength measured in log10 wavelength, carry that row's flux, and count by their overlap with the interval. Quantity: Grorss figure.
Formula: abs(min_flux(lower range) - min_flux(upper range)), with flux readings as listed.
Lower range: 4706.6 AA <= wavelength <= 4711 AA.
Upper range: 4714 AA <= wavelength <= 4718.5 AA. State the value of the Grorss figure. 1.1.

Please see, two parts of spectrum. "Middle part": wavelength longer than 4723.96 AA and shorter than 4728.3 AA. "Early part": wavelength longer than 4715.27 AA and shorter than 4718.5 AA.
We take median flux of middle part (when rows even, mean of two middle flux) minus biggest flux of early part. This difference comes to -2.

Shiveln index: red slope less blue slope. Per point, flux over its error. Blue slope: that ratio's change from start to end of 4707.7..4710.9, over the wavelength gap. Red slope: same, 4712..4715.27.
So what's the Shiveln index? -0.1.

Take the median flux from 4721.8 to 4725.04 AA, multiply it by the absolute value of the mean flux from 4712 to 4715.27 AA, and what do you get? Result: 73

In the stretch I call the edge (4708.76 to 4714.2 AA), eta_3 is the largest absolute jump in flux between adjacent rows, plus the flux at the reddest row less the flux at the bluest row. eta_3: 4.0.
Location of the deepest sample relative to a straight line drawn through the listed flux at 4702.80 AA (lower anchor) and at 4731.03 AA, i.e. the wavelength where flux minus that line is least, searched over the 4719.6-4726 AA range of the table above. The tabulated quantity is 4720.15 AA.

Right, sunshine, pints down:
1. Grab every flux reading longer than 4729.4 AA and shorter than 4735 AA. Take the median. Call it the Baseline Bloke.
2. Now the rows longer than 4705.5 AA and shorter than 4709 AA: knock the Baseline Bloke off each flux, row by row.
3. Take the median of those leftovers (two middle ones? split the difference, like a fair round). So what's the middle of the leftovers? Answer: -0.55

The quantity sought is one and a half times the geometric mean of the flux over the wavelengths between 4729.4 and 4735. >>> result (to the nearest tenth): 13.8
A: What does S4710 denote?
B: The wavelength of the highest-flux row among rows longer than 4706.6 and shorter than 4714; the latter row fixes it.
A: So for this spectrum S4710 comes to 4712.55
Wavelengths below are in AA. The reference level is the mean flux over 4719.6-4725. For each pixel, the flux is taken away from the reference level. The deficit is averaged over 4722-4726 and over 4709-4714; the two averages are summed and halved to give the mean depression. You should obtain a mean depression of -1.5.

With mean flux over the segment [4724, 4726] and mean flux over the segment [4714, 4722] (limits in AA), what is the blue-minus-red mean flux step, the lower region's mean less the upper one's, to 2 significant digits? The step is 1.2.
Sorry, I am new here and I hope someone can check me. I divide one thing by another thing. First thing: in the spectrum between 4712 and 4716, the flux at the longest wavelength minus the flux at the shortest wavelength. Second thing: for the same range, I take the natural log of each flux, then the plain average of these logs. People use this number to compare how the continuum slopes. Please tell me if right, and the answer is -0.2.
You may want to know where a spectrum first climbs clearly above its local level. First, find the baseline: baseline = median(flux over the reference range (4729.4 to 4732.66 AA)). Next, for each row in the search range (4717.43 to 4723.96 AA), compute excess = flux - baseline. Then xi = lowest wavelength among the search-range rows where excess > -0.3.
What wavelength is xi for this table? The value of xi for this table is 4717.98 AA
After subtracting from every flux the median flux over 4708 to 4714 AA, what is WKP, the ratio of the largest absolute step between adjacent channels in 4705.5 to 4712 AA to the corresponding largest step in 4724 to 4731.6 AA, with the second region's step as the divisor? 1.8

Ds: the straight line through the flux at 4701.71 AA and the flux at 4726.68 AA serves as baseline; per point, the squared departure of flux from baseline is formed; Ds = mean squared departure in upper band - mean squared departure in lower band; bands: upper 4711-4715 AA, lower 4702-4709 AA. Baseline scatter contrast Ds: 1.1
